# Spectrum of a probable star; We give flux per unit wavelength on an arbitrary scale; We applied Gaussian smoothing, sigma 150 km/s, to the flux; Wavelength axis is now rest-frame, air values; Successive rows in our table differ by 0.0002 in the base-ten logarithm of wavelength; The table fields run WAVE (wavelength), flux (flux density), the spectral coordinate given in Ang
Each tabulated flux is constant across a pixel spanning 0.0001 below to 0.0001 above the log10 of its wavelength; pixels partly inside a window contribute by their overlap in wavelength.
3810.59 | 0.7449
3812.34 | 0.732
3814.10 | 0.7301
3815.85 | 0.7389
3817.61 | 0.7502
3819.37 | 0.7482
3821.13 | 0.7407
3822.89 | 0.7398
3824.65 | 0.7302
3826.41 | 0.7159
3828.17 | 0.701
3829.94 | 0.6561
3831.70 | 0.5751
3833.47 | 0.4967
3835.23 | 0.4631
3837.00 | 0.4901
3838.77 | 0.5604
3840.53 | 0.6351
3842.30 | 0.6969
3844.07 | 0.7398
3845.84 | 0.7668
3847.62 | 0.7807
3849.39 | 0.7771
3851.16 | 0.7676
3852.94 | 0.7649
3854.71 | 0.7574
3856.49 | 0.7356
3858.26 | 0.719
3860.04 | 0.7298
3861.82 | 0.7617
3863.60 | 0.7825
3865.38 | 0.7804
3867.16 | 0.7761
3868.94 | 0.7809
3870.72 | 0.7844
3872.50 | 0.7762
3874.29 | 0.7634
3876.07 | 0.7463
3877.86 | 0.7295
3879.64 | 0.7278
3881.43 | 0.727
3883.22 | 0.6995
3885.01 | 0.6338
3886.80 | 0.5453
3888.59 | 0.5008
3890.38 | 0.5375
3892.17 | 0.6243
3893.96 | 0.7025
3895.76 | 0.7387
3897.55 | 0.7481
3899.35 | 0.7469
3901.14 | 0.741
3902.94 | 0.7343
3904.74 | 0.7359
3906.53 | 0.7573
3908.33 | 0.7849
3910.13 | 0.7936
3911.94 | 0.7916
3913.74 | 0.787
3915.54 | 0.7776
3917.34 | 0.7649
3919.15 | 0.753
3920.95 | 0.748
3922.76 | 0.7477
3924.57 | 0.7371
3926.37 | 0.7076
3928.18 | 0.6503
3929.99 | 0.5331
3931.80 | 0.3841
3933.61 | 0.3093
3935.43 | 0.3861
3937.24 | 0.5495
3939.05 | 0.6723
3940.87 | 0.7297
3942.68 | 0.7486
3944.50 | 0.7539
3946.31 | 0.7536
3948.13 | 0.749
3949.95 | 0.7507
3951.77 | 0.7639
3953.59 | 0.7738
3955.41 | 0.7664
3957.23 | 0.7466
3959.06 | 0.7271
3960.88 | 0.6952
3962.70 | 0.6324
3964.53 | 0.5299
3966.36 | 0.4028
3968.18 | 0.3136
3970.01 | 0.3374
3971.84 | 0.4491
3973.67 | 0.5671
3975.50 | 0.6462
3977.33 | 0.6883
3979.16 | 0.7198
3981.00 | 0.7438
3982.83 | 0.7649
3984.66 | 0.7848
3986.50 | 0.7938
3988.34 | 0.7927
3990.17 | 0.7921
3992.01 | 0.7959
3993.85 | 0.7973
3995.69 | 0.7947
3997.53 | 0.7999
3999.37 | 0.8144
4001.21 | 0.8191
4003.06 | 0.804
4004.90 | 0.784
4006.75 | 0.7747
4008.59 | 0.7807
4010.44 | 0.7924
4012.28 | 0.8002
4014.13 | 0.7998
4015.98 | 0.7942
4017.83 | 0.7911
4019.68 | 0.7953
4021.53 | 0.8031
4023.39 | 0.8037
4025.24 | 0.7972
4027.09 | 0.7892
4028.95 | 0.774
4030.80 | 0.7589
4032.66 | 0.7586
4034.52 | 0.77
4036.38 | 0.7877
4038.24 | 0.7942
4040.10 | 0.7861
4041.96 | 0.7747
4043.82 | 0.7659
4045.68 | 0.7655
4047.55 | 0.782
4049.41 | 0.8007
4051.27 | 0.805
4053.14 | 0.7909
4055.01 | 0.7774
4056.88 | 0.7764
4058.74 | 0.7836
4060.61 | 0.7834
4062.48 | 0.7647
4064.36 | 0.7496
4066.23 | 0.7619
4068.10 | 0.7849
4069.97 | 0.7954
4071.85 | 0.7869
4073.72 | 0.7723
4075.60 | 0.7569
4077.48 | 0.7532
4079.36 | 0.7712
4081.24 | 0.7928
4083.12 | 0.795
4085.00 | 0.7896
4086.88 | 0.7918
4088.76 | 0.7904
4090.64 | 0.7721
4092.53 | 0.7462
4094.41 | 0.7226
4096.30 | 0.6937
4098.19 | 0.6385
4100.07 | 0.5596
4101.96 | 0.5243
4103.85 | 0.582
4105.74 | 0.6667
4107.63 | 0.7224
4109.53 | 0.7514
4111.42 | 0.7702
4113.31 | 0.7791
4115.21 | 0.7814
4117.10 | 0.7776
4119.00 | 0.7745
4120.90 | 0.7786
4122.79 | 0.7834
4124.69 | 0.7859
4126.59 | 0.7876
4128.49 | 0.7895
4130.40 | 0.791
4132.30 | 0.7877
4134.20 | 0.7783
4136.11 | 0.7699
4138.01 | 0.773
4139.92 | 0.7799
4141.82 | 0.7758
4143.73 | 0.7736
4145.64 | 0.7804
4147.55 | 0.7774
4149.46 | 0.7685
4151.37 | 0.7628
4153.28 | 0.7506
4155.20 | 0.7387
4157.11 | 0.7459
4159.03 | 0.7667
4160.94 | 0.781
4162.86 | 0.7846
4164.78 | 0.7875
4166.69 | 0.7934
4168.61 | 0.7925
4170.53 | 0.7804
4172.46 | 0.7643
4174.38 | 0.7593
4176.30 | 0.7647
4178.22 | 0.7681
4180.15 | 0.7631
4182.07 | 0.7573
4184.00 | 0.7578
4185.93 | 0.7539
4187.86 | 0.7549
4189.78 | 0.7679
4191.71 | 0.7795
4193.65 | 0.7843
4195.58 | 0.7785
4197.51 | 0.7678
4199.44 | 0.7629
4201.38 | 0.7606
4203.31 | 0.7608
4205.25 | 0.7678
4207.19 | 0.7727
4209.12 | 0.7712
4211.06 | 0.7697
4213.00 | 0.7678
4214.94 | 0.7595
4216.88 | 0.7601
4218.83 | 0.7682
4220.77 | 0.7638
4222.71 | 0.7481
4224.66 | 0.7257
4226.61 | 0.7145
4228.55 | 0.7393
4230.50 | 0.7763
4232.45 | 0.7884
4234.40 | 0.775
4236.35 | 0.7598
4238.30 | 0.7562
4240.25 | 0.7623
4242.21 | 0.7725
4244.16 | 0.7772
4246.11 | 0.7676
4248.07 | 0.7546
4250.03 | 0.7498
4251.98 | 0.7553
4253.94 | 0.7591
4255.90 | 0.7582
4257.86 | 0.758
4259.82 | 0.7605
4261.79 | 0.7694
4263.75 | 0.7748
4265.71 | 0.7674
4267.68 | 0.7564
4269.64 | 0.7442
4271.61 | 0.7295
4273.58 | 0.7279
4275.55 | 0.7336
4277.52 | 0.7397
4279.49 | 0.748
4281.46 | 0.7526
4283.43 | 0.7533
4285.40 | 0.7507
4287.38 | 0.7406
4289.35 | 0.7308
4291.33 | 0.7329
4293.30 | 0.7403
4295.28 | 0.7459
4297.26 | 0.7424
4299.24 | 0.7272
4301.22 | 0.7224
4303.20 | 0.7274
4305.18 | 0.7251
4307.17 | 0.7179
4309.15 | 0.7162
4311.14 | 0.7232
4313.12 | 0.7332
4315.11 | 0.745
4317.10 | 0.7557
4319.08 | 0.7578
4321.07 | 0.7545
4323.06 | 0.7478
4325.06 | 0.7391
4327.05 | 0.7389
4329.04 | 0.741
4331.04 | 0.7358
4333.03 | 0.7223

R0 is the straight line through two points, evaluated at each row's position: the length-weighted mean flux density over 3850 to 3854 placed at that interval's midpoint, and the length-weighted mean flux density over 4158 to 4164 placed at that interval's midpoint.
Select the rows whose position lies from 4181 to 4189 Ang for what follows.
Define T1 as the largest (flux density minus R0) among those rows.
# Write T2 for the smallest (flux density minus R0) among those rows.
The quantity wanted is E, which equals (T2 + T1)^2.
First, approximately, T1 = -0.020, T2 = -0.024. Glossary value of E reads 0.0019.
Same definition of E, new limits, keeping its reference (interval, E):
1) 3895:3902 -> 0.0025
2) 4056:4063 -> 0.0000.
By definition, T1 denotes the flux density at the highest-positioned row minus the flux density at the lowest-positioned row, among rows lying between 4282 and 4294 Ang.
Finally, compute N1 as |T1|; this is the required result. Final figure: 0.013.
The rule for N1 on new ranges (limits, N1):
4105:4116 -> 0.115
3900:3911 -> 0.053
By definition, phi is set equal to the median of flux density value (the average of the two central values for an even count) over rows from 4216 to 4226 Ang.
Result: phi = 0.760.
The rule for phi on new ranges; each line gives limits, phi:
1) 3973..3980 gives 0.667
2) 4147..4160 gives 0.763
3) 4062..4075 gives 0.772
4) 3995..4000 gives 0.800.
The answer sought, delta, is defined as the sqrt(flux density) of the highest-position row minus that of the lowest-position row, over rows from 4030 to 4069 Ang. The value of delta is 0.015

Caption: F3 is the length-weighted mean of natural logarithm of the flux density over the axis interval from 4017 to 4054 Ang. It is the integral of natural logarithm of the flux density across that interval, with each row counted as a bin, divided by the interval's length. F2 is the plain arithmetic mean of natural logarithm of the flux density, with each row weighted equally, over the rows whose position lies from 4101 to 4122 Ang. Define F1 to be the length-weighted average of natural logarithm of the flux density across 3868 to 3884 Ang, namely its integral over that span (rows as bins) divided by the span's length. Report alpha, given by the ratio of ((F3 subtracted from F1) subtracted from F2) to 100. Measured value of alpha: -0.0029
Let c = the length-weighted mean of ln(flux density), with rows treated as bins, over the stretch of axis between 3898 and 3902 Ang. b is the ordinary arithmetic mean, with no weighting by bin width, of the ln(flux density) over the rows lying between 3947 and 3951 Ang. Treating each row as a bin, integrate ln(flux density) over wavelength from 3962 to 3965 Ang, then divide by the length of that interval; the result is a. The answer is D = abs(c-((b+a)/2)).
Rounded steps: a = -0.54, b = -0.29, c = -0.30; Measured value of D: 0.12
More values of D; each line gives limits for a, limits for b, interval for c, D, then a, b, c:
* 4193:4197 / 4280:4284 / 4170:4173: 0.01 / -0.25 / -0.28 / -0.26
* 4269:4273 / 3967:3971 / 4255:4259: 0.44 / -0.31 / -1.12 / -0.28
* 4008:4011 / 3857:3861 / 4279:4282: 0.01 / -0.24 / -0.32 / -0.29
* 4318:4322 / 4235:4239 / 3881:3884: 0.06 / -0.28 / -0.28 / -0.34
